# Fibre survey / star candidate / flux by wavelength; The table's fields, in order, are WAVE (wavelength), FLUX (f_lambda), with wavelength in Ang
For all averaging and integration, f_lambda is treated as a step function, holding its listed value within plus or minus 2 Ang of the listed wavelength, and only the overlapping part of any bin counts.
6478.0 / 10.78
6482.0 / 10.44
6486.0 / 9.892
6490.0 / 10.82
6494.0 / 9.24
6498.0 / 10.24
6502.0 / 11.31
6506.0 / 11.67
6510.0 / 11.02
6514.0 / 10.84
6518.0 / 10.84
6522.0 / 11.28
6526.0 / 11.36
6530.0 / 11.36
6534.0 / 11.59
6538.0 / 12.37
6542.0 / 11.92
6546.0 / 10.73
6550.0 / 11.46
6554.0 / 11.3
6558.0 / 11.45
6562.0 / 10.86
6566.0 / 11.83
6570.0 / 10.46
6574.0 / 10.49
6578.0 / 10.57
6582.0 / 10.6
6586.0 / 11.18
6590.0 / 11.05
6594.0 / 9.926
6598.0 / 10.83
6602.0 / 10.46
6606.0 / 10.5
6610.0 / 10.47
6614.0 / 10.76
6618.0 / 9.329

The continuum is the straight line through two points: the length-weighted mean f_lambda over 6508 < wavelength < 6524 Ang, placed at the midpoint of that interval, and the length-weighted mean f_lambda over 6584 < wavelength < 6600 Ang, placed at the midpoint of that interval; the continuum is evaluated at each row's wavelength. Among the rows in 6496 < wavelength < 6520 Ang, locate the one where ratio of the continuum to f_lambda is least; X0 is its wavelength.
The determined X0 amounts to 6506.0 Ang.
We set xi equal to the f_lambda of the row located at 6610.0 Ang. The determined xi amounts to 10.47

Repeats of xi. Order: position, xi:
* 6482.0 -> 10.44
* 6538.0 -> 12.37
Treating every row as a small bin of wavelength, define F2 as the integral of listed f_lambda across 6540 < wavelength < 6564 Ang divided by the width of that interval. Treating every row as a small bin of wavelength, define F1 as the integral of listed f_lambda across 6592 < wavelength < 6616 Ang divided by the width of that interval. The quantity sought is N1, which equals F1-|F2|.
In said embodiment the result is -0.8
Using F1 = 10.5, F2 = 11.3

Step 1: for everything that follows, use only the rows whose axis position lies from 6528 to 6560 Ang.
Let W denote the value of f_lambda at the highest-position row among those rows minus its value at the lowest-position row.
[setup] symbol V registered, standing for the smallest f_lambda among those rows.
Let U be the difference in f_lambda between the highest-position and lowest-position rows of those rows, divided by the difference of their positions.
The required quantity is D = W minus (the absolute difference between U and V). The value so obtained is -10.6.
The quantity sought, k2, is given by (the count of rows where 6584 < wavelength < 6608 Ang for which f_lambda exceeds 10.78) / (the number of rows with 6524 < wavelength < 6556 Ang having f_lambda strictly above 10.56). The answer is 0.4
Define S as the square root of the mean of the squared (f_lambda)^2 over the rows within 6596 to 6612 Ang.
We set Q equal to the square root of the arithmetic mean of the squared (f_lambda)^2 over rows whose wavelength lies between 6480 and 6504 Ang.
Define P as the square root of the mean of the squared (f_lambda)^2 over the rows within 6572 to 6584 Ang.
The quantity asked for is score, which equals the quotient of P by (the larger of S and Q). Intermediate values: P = 111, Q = 108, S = 112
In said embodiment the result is 1.00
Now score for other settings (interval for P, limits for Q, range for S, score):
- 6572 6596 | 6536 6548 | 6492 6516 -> 0.83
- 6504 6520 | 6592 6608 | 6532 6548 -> 0.90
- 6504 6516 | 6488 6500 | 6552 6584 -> 1.04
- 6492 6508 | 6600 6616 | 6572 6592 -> 0.99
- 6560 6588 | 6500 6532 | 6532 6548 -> 0.87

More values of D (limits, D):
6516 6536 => -10.0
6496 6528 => -9.1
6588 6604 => -10.6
